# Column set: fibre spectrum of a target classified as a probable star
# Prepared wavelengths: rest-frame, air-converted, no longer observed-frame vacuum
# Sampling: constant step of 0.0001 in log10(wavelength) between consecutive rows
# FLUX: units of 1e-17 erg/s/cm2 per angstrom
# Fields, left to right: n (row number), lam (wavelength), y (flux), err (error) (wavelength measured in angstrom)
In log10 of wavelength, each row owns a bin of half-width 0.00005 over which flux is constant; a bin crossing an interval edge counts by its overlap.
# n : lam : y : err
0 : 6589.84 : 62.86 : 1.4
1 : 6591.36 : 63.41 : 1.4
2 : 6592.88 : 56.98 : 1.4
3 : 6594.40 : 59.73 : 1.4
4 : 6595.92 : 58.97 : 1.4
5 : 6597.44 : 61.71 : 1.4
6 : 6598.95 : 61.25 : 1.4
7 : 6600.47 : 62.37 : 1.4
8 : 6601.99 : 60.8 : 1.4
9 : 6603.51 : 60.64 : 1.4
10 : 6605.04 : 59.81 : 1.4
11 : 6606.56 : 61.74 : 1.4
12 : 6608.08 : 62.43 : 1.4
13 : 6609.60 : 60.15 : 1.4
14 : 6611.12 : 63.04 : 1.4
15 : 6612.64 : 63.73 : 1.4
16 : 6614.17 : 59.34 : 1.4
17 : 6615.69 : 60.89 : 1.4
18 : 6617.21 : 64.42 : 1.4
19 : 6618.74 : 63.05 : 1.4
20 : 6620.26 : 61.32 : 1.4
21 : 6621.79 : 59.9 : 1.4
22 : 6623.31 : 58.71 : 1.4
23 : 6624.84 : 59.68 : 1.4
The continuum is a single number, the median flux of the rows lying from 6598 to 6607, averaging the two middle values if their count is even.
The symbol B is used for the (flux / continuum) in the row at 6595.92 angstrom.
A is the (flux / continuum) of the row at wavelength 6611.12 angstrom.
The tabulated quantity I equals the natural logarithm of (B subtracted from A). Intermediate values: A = 1.03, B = 0.97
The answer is -2.7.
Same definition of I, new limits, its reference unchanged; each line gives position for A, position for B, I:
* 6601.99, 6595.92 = -3.5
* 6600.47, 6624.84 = -3.1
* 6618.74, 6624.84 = -2.9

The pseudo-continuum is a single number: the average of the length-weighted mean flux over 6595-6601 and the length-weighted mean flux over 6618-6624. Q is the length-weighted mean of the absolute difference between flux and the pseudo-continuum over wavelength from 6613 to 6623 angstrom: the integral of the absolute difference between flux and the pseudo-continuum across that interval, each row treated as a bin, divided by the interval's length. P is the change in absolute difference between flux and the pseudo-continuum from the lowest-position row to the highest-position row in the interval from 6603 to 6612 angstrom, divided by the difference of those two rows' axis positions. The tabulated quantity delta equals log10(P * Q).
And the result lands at -0.43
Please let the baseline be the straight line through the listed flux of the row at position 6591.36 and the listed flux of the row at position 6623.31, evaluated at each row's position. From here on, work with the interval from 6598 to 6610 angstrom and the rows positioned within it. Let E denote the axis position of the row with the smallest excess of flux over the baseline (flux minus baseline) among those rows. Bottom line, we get 6605.04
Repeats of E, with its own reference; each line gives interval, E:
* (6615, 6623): 6621.79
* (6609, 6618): 6614.17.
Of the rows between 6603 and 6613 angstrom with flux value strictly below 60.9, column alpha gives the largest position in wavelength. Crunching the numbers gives 6609.60 angstrom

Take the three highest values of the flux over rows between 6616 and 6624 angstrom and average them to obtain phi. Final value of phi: 62.9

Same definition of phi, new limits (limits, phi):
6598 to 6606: 61.5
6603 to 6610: 61.6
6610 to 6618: 63.7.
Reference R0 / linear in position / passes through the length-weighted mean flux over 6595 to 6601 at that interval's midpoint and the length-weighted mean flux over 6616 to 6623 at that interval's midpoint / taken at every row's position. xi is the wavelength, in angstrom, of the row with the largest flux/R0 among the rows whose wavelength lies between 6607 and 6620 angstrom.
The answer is 6617.21 angstrom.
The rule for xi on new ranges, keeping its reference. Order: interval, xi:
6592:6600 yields 6597.44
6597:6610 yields 6600.47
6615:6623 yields 6617.21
